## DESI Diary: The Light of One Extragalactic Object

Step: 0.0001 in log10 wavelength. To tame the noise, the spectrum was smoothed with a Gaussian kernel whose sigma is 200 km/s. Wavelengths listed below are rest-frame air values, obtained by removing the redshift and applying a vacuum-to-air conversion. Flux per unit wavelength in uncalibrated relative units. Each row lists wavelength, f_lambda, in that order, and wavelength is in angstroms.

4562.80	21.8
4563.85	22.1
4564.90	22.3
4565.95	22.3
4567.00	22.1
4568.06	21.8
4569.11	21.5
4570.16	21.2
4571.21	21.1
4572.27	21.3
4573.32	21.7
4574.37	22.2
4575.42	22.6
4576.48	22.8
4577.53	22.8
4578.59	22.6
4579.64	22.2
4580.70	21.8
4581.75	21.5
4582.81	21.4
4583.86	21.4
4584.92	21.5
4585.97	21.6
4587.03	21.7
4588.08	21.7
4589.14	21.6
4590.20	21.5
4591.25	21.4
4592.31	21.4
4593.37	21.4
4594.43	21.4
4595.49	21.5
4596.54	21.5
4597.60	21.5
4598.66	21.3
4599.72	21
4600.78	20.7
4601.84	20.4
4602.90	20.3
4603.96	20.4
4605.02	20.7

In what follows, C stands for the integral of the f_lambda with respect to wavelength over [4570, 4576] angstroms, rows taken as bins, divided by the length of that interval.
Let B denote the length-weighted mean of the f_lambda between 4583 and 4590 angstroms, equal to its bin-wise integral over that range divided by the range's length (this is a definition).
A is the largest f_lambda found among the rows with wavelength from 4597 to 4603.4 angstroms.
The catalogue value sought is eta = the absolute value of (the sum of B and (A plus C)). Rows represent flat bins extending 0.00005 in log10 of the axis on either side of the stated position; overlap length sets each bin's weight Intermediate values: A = 21.5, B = 21.6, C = 21.7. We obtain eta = 64.8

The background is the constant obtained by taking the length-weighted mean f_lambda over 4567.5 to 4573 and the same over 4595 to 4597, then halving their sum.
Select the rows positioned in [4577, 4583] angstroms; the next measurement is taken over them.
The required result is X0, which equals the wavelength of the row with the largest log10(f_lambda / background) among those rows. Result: 4577.53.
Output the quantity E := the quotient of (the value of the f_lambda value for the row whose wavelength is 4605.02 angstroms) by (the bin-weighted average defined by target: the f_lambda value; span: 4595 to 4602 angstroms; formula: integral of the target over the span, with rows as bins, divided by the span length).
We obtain 0.98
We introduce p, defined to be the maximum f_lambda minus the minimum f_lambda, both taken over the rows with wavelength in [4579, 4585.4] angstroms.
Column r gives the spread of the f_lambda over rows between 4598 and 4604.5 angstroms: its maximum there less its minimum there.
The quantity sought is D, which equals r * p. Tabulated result 0.8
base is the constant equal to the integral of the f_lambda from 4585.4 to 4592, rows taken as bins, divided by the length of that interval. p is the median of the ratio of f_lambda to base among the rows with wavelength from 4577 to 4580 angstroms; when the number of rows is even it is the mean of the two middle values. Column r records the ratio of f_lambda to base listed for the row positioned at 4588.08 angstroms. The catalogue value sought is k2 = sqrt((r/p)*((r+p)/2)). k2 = 0.992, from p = 1.05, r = 1.005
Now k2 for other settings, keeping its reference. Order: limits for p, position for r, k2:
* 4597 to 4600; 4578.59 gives 1.038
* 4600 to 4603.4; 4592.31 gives 1.008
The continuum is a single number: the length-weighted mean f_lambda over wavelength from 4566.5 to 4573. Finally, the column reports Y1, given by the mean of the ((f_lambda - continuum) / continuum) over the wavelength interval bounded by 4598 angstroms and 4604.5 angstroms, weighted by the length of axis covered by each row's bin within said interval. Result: -0.036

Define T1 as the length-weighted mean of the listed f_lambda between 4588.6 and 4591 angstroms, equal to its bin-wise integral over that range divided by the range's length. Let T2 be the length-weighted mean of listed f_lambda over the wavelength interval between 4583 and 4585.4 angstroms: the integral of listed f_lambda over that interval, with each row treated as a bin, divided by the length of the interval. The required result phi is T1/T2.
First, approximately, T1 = 21.5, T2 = 21.5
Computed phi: 1.004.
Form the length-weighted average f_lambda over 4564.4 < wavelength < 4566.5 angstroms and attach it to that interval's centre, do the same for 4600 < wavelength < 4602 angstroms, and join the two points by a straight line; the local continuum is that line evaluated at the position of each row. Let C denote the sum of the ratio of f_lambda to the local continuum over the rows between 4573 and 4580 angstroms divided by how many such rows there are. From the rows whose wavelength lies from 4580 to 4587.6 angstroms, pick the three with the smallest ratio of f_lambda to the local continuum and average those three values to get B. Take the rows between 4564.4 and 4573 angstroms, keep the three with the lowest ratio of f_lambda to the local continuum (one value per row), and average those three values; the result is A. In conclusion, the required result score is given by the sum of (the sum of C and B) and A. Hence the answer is 2.987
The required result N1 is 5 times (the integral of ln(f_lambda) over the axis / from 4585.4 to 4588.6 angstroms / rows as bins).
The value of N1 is 49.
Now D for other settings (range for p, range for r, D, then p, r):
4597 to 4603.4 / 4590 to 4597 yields 0.1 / 1.20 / 0.1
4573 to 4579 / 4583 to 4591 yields 0.3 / 1.10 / 0.3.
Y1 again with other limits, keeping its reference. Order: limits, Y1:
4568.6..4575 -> 0.002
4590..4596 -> -0.003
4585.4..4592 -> 0.004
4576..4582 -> 0.039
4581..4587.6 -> 0.002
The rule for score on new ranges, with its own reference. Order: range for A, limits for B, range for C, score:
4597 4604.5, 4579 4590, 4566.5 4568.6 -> 2.977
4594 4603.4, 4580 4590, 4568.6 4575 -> 2.968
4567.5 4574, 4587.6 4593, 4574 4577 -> 3.009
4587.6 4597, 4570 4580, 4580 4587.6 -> 2.983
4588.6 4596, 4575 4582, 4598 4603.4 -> 3.033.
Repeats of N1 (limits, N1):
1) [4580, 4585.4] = 83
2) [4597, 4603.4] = 97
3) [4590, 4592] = 31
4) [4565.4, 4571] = 86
